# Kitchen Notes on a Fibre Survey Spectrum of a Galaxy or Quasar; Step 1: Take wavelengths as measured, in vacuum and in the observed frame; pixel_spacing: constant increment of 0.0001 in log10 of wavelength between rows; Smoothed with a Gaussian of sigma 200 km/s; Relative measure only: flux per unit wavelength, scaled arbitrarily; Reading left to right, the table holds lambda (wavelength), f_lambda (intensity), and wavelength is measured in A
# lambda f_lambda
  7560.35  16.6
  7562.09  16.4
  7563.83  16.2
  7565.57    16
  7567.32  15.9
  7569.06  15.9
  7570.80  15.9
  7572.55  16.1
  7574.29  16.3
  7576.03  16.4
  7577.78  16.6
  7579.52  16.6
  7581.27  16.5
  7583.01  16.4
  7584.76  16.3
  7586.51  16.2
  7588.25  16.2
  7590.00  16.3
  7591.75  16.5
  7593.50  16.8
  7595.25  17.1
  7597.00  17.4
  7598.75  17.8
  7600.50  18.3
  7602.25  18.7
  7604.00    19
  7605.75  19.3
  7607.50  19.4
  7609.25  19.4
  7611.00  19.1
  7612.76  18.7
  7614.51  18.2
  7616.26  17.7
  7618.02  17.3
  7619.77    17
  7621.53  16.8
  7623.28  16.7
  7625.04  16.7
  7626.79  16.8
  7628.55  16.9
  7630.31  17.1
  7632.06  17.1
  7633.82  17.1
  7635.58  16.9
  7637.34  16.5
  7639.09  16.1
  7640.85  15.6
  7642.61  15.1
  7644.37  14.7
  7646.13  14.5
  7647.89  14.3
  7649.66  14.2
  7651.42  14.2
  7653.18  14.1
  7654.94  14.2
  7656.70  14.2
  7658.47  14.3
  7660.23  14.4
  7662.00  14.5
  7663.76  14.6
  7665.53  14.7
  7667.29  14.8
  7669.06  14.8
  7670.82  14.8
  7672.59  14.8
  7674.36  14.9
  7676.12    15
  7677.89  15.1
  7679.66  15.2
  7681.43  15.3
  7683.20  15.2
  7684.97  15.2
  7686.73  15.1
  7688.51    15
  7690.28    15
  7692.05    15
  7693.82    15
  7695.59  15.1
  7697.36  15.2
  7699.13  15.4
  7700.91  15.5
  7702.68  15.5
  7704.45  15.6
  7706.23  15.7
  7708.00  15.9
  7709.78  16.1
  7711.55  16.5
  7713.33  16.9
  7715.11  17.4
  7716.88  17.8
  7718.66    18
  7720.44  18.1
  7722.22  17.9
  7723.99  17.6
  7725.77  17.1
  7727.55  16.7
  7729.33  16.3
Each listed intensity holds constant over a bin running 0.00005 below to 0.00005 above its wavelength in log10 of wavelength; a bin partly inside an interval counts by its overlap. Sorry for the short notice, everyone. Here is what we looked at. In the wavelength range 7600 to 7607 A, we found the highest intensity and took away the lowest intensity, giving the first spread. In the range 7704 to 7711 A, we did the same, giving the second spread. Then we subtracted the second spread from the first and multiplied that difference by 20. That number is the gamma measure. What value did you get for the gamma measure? 10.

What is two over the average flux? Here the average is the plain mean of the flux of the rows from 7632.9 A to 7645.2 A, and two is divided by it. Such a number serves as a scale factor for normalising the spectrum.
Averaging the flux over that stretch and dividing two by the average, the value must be 0.125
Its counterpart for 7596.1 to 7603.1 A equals 0.111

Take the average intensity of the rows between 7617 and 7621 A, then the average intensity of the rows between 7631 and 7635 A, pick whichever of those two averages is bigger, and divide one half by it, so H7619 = 0.0292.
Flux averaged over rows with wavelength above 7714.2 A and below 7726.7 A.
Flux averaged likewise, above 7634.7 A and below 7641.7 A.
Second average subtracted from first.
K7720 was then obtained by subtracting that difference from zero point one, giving -1.3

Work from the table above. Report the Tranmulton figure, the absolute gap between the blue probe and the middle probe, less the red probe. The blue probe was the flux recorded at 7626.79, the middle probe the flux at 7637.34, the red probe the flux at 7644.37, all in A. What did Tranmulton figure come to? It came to -14.4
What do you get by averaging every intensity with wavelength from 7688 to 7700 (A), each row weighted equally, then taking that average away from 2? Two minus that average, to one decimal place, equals -13.1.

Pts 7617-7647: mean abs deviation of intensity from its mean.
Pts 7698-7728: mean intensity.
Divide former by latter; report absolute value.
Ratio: 0.043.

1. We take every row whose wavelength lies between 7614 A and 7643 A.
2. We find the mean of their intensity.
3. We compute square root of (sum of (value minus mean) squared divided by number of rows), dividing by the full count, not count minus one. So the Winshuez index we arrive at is 0.70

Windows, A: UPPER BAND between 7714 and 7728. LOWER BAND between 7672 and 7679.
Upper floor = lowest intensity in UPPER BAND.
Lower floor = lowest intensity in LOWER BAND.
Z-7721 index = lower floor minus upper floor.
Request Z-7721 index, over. -1.9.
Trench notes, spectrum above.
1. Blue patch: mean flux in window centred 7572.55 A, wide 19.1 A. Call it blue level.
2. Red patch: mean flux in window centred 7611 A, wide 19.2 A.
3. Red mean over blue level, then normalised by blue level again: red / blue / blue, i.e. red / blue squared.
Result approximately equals 0.070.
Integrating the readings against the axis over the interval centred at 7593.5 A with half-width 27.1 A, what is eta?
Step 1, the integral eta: 936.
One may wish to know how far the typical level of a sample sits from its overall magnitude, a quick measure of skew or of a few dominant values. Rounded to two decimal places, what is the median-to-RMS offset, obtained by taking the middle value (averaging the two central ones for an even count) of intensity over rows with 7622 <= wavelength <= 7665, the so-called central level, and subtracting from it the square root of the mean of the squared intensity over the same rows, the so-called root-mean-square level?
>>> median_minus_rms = -0.60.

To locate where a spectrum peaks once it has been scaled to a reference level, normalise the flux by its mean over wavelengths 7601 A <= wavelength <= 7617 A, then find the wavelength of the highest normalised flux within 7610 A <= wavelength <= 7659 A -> 7611.00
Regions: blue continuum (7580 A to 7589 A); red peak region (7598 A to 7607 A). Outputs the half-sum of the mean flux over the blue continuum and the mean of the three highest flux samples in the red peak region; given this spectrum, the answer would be 17.7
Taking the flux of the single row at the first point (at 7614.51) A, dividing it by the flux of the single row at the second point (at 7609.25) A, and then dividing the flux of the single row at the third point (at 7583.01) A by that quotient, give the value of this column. 17.5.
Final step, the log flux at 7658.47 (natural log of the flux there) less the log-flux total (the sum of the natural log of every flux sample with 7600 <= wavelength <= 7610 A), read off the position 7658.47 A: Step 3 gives -15.0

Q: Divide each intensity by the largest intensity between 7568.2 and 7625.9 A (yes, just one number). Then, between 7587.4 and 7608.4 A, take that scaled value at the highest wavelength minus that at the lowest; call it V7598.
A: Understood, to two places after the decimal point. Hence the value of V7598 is 0.16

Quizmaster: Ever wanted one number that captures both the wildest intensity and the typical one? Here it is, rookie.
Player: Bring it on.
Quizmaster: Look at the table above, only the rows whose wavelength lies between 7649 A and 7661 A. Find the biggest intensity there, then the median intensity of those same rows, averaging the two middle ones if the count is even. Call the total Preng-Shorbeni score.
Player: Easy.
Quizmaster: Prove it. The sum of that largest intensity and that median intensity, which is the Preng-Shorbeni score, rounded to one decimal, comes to 28.6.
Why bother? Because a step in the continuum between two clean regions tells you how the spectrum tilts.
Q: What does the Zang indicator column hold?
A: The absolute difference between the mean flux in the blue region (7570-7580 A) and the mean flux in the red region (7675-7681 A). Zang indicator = 1.2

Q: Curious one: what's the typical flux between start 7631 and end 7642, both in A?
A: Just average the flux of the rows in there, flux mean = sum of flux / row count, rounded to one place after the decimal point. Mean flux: 16.5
